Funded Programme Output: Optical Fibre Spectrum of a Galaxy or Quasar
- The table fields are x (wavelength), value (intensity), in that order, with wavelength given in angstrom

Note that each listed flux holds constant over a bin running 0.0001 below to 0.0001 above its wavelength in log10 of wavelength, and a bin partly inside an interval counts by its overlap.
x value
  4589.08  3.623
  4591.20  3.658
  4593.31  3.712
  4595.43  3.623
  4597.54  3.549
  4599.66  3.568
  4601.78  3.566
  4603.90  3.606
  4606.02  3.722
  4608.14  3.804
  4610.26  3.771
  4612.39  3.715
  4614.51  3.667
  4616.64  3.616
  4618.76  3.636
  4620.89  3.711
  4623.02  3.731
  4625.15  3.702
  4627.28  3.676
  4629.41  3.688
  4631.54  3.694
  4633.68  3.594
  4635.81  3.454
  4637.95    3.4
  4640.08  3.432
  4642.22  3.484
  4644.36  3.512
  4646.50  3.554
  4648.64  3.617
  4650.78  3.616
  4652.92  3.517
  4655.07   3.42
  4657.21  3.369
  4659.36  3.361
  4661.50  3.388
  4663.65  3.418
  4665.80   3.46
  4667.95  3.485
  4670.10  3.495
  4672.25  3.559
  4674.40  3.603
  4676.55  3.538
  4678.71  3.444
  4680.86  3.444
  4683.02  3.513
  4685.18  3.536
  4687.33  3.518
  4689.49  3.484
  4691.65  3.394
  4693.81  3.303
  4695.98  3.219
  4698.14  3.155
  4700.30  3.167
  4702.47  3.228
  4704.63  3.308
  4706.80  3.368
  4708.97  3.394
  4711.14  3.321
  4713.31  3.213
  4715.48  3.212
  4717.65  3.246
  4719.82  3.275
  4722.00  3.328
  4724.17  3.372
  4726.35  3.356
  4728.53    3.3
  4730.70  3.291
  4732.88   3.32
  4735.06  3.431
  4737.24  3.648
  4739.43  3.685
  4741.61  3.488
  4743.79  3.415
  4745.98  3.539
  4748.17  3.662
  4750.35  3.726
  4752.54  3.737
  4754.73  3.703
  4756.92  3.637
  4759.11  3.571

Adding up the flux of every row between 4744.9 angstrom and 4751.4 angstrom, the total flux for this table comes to 10.9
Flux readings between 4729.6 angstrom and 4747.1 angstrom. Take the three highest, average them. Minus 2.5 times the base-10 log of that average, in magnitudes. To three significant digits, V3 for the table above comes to -1.40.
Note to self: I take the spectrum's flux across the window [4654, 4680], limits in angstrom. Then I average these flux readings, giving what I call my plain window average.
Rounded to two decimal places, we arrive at 3.46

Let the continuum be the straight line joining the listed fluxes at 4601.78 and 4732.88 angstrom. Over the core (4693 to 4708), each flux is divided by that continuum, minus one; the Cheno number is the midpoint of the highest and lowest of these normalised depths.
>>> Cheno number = -0.034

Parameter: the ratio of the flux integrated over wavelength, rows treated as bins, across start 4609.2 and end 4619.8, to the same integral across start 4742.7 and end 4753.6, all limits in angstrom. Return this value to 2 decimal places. 0.99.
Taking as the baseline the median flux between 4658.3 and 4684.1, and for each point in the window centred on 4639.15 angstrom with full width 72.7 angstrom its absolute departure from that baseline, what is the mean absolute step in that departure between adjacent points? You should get 0.043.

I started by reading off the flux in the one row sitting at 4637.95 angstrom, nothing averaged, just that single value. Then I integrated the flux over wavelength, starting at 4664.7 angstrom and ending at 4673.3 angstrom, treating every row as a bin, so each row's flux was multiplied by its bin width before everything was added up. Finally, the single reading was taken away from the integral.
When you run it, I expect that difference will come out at 26.7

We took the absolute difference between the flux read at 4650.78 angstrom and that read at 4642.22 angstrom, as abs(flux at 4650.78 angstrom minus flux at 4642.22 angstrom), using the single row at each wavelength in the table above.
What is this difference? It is 0.13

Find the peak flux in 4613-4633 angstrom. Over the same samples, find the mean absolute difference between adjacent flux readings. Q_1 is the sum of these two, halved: 1.88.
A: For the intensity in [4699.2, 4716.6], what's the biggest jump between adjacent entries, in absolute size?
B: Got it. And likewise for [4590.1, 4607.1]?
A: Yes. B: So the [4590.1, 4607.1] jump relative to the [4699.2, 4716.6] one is 1.1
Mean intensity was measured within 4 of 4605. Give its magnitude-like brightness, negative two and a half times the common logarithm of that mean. -1.41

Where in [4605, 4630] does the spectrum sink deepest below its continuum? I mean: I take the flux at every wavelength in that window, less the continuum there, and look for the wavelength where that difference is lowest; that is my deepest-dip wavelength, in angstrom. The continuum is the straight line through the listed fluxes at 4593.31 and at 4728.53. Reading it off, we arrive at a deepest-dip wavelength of 4616.64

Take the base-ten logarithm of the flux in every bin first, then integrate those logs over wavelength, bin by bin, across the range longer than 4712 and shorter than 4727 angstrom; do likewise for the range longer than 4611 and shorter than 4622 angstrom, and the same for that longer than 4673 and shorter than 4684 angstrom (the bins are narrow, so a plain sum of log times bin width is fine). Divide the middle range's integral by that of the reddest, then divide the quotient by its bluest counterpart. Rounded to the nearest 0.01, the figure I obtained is 0.12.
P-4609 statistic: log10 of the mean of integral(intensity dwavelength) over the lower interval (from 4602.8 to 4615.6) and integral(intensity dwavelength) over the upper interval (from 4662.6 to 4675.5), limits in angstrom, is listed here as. 1.67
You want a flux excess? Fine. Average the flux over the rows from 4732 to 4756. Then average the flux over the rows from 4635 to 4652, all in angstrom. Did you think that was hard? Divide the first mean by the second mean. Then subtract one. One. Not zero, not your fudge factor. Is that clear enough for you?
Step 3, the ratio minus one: 0.020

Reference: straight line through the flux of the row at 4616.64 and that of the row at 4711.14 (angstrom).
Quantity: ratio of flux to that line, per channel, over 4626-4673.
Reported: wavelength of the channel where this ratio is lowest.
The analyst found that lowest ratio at 4637.95 angstrom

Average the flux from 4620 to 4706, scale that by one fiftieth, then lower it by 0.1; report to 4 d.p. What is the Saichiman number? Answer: -0.0304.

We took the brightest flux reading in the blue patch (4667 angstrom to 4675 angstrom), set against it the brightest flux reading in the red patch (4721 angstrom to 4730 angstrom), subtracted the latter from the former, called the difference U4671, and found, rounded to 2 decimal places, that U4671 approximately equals 0.23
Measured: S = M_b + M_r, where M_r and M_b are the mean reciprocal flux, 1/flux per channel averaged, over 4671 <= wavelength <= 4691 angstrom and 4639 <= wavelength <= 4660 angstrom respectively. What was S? 0.571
